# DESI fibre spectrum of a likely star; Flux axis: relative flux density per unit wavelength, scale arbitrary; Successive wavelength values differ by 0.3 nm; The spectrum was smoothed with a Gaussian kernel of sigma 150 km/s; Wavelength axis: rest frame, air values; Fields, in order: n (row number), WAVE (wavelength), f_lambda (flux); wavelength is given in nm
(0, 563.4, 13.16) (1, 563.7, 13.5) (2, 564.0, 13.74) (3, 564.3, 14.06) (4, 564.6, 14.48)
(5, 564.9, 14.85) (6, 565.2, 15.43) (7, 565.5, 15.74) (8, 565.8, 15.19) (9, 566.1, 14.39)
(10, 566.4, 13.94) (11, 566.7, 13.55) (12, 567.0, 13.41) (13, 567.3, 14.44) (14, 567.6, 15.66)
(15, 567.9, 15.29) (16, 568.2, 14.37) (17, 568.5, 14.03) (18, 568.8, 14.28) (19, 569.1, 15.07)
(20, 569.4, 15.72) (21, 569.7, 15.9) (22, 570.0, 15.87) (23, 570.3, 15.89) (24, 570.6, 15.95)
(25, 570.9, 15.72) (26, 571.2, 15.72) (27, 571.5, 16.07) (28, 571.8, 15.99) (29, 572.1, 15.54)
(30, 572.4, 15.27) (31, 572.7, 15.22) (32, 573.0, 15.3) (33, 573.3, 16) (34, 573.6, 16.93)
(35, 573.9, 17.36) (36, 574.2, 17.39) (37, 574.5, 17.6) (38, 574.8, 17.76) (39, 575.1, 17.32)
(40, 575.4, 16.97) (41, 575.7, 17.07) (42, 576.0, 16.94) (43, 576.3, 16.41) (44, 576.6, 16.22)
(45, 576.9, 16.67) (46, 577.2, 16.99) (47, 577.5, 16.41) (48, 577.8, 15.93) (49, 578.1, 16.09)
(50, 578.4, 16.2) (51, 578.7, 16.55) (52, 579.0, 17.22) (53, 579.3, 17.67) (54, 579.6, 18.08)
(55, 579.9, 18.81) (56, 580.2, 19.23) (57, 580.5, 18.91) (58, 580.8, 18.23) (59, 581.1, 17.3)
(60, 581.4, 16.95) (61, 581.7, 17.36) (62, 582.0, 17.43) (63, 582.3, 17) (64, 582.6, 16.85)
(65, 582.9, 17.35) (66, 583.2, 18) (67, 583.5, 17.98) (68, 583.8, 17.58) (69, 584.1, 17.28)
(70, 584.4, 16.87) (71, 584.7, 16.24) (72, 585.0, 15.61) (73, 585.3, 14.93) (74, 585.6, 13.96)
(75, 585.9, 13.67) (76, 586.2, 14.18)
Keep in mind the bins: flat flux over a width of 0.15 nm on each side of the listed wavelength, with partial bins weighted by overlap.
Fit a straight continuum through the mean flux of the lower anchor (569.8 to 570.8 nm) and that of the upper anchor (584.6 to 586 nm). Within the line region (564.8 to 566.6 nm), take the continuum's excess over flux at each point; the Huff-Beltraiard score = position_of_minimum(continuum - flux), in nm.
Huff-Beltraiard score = 565.5 nm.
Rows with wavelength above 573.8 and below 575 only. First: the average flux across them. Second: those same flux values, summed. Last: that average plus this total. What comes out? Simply 88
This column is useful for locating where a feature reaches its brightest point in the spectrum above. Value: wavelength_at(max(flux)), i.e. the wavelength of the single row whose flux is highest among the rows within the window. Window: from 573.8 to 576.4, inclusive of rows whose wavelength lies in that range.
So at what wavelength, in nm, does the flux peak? 574.8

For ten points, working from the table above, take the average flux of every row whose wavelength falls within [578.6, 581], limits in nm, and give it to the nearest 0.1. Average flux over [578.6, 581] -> 18.1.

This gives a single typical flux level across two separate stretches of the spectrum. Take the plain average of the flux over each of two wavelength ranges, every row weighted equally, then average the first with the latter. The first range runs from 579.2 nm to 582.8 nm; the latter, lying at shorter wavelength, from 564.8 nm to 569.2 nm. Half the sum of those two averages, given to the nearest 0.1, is 16.2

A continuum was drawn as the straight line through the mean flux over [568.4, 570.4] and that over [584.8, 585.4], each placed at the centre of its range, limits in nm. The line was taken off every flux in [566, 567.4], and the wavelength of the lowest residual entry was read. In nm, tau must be 567.0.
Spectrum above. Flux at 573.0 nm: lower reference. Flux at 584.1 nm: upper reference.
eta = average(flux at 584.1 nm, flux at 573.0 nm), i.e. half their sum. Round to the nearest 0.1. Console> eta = 16.3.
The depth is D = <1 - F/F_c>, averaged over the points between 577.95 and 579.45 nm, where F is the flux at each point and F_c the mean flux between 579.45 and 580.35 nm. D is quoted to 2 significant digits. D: 0.10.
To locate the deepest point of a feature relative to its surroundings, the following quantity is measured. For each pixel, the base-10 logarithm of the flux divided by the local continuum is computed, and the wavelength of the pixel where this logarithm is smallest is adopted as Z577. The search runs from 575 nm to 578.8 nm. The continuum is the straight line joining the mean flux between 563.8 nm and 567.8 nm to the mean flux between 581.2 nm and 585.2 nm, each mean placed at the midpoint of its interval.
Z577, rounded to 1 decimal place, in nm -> 577.8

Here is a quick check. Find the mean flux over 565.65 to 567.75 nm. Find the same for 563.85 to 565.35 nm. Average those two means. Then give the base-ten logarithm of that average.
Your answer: 1.160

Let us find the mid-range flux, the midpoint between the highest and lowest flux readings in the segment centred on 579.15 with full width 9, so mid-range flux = 17.6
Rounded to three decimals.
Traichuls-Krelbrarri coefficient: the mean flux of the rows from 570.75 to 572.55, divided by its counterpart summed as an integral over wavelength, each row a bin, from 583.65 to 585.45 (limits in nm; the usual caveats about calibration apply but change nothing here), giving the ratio 0.532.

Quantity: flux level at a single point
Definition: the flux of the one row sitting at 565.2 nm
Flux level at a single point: 15.43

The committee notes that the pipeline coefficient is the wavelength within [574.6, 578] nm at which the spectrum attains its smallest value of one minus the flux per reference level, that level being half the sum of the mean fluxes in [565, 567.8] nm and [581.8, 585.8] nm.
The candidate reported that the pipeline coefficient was 574.8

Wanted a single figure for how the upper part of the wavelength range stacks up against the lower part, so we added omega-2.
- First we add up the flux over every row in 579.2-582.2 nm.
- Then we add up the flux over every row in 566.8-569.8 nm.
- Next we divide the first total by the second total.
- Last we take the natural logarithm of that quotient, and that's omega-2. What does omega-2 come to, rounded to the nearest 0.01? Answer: 0.19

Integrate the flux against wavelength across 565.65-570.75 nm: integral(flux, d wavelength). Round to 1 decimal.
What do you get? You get 75.9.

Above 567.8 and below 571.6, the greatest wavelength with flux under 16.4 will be 571.5 nm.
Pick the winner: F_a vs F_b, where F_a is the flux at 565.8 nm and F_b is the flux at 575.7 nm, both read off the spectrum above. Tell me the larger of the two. 17.1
